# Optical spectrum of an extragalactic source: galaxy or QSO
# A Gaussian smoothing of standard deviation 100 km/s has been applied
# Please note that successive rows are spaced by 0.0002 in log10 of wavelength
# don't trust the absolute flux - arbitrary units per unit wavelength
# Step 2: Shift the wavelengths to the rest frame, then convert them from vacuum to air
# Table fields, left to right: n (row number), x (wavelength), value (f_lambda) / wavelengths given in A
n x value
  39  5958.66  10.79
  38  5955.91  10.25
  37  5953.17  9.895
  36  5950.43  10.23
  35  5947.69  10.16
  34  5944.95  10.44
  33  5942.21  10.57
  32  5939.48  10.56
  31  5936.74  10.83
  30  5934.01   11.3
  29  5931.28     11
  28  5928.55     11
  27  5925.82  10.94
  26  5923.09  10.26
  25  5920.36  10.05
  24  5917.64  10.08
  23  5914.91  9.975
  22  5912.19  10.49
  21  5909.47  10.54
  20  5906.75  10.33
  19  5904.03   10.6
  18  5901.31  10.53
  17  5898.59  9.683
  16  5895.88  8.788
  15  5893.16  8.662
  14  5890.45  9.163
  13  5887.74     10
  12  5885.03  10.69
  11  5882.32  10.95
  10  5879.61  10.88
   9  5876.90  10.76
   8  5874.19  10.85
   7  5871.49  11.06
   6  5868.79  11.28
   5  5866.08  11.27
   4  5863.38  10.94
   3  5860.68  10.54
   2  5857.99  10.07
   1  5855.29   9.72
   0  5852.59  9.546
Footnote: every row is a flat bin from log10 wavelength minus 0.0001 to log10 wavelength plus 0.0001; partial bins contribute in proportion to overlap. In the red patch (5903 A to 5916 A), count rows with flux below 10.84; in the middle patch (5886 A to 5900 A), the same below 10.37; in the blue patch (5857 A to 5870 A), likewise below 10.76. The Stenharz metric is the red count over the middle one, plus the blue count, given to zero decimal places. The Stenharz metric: 3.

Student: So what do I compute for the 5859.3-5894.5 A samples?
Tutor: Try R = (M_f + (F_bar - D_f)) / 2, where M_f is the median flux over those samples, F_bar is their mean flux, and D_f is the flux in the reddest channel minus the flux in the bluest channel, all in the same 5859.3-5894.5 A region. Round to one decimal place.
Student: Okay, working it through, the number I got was 11.6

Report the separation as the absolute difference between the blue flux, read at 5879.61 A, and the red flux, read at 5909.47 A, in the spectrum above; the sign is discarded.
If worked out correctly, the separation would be 0.34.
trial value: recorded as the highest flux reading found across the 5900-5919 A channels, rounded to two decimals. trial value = 10.60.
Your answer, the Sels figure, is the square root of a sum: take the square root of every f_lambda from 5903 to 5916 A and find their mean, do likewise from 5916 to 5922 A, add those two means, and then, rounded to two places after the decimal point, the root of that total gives 2.53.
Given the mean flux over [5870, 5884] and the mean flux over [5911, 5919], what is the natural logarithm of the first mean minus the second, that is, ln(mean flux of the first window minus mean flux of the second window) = -0.3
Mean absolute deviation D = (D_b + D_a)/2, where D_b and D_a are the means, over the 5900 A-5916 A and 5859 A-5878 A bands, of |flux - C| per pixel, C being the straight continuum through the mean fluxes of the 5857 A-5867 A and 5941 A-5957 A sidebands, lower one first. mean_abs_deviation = 0.24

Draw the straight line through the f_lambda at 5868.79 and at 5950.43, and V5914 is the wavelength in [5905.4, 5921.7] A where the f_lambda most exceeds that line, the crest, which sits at 5909.47 A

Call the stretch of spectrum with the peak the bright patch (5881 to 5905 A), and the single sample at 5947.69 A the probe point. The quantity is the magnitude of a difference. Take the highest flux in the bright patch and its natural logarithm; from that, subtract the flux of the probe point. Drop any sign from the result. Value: 7.8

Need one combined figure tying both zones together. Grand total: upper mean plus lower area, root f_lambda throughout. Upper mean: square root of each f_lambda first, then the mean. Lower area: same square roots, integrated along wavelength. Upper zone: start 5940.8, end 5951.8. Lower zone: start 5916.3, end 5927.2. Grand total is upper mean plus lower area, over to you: 38.3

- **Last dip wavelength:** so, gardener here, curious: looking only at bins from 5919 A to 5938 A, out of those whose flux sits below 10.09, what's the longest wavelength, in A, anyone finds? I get 5920.36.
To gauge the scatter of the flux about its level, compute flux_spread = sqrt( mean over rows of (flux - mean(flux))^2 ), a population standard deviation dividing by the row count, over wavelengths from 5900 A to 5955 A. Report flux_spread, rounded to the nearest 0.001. 0.372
